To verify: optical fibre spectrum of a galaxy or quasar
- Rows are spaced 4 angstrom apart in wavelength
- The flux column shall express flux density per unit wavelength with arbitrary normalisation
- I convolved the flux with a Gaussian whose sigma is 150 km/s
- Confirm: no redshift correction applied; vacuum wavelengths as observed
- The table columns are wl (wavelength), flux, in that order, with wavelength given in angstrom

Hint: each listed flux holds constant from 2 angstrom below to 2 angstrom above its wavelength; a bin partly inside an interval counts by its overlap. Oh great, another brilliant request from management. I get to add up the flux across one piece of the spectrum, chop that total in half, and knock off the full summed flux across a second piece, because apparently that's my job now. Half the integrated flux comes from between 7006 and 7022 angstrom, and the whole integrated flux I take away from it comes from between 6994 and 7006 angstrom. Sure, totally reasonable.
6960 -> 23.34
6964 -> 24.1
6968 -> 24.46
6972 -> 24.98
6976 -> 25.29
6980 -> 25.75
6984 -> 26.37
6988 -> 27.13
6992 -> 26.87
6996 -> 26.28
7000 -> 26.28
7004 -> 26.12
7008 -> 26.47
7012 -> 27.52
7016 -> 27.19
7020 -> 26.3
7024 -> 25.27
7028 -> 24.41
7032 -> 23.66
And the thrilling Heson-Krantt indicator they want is -100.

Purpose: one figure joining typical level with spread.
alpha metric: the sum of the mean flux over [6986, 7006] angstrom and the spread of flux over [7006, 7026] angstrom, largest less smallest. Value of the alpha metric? 28.8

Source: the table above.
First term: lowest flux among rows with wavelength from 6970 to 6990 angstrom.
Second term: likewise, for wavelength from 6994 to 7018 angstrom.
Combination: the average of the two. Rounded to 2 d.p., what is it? 25.55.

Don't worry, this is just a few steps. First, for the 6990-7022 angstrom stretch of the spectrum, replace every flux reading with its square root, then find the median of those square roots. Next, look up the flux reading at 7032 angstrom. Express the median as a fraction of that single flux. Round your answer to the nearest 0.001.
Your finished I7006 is 0.217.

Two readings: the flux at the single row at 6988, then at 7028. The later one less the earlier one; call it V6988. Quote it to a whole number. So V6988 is -3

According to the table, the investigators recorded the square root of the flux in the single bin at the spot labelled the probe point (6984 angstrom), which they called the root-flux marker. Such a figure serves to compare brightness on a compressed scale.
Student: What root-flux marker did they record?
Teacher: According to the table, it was 5.14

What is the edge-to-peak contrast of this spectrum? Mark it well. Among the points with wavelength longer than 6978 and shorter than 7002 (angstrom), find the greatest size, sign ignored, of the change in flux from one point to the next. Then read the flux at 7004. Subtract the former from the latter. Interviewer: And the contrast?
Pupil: 25.4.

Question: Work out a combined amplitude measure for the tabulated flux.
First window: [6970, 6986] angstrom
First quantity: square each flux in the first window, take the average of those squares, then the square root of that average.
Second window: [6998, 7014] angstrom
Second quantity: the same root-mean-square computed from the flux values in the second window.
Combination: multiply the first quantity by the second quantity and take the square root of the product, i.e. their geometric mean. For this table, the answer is 26.1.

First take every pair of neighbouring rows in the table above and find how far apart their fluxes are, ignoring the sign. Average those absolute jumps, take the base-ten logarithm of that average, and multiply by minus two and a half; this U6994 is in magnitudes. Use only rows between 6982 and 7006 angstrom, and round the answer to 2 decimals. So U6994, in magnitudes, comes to 1.13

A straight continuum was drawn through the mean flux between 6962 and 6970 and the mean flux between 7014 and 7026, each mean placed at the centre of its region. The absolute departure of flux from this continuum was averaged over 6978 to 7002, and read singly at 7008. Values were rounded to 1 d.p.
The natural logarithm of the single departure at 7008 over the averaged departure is -0.7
